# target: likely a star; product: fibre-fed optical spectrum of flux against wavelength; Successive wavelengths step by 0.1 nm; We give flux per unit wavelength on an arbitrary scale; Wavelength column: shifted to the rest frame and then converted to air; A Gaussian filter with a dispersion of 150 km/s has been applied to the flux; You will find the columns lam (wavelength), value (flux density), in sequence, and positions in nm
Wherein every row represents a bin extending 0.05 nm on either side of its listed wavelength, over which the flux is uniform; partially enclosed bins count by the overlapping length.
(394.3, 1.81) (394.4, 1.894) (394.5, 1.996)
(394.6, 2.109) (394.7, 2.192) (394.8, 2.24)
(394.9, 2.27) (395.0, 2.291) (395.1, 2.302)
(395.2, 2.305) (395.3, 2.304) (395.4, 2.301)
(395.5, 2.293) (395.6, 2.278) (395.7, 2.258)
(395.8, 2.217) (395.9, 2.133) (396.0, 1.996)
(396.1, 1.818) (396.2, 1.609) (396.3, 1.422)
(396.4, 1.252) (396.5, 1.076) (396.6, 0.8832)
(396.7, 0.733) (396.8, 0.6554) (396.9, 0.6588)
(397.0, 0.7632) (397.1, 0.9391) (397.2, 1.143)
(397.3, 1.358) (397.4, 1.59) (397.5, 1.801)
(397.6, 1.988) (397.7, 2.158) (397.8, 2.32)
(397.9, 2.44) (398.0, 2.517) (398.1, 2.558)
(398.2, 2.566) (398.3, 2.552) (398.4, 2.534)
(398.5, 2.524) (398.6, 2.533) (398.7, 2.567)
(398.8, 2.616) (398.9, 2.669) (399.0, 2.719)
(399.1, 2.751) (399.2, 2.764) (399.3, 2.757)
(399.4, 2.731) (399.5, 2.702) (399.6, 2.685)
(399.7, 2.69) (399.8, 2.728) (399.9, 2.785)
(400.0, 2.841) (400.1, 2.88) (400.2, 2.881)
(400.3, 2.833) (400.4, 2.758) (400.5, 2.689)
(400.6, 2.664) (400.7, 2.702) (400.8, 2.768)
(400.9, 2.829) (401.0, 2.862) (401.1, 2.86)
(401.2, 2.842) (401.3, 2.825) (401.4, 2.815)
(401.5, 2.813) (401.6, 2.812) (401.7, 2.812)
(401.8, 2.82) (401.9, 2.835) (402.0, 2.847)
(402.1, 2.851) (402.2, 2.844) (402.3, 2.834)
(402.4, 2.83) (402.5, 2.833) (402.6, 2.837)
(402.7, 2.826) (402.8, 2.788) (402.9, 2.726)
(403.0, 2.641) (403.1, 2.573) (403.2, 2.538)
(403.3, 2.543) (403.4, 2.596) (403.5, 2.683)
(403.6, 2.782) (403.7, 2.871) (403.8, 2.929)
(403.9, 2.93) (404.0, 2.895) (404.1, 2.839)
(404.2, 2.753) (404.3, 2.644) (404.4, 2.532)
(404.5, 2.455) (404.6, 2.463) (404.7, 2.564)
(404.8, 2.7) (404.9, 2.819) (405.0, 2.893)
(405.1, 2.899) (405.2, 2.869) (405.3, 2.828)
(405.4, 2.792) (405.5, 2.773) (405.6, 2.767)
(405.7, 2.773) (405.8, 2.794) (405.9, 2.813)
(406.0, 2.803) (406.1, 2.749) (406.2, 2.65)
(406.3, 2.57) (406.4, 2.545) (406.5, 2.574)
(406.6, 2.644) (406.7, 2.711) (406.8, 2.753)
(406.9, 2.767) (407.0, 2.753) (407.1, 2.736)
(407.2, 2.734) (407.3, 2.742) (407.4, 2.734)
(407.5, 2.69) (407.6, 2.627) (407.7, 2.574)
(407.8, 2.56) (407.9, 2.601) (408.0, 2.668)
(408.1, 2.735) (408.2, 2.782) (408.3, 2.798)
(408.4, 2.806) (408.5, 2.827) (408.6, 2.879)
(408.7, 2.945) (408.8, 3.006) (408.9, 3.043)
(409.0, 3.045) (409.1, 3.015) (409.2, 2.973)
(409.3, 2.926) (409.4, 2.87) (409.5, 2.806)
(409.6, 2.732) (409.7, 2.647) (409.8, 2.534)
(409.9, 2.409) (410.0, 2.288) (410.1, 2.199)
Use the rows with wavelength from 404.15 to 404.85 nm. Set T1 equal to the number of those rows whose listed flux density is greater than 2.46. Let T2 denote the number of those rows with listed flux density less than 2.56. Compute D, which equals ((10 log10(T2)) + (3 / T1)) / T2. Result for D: 1.76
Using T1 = 6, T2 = 3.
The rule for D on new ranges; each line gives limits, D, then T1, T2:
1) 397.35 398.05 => 1.64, 1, 7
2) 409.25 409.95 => 1.76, 6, 2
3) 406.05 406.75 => 0.43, 7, 1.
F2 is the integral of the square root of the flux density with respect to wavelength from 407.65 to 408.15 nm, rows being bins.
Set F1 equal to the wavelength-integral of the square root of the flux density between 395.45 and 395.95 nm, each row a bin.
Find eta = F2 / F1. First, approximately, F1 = 0.75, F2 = 0.810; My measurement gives 1.08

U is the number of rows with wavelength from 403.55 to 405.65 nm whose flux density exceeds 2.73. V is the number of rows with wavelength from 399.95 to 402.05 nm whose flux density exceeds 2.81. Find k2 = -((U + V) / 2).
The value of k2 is -15.5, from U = 15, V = 16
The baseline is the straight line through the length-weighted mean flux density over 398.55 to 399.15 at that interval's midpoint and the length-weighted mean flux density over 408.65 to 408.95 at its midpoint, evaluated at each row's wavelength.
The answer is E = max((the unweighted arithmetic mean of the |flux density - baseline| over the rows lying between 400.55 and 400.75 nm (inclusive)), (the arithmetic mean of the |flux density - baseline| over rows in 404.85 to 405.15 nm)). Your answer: 0.03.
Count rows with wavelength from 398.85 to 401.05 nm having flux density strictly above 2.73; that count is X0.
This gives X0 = 13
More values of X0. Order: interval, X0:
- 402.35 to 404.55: 12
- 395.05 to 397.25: 0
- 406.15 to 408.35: 10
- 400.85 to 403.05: 20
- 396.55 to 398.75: 0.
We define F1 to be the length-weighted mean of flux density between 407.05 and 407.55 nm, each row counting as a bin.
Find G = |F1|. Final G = 2.73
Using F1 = 2.73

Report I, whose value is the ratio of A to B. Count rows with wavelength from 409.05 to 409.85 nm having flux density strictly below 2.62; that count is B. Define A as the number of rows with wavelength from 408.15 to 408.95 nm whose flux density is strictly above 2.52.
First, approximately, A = 8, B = 1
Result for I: 8.0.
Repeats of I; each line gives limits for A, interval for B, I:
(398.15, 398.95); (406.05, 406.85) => 2.7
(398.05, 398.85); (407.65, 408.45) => 2.7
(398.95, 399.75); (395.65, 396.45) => 1.0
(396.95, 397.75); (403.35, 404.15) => 0.0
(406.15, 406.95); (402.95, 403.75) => 2.0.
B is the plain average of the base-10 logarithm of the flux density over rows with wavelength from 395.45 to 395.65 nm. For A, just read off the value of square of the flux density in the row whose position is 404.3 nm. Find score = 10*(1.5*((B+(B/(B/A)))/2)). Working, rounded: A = 7.0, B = 0.36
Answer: 55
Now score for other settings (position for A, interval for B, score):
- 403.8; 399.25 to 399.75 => 68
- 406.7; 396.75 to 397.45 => 55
